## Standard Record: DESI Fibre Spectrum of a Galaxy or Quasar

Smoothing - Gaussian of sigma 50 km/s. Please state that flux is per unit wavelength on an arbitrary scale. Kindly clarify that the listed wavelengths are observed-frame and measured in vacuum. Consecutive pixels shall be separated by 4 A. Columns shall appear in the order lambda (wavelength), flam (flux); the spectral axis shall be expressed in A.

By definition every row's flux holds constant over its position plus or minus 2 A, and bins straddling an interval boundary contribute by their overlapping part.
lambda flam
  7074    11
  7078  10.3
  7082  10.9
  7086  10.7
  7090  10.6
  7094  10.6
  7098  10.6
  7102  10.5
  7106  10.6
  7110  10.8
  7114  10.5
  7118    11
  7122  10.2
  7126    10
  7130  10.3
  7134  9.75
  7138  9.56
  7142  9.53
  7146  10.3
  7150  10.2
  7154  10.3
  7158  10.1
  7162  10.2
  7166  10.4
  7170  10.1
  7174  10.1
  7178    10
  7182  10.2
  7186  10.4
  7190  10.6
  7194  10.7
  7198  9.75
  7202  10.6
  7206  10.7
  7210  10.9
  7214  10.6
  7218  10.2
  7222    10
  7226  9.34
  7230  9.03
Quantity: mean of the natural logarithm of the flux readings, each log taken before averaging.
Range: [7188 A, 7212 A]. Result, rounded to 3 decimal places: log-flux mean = 2.355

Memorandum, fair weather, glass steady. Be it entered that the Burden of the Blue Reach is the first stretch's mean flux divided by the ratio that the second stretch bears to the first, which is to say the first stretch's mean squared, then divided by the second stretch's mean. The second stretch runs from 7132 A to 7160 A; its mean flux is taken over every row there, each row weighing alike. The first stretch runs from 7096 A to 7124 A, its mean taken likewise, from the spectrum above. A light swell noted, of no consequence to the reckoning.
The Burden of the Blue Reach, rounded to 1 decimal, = 11.3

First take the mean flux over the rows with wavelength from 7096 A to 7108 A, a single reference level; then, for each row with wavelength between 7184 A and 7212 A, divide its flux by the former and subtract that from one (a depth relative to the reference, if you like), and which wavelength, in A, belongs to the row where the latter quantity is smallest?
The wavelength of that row 7210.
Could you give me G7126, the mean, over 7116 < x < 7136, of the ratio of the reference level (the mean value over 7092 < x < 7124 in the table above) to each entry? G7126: 1.04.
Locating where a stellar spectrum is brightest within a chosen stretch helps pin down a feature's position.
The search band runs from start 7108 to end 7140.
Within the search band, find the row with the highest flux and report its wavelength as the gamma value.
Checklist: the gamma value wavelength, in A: 7118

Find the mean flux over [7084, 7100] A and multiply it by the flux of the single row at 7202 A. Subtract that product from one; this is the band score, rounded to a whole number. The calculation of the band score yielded -112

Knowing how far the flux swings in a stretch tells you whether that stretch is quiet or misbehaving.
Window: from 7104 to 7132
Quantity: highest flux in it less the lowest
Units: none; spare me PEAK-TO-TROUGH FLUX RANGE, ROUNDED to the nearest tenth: 1.0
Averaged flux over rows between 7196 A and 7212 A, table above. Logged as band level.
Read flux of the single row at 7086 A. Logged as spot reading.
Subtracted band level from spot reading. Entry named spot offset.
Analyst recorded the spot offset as 0.2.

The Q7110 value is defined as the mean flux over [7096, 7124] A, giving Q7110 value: 10.6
